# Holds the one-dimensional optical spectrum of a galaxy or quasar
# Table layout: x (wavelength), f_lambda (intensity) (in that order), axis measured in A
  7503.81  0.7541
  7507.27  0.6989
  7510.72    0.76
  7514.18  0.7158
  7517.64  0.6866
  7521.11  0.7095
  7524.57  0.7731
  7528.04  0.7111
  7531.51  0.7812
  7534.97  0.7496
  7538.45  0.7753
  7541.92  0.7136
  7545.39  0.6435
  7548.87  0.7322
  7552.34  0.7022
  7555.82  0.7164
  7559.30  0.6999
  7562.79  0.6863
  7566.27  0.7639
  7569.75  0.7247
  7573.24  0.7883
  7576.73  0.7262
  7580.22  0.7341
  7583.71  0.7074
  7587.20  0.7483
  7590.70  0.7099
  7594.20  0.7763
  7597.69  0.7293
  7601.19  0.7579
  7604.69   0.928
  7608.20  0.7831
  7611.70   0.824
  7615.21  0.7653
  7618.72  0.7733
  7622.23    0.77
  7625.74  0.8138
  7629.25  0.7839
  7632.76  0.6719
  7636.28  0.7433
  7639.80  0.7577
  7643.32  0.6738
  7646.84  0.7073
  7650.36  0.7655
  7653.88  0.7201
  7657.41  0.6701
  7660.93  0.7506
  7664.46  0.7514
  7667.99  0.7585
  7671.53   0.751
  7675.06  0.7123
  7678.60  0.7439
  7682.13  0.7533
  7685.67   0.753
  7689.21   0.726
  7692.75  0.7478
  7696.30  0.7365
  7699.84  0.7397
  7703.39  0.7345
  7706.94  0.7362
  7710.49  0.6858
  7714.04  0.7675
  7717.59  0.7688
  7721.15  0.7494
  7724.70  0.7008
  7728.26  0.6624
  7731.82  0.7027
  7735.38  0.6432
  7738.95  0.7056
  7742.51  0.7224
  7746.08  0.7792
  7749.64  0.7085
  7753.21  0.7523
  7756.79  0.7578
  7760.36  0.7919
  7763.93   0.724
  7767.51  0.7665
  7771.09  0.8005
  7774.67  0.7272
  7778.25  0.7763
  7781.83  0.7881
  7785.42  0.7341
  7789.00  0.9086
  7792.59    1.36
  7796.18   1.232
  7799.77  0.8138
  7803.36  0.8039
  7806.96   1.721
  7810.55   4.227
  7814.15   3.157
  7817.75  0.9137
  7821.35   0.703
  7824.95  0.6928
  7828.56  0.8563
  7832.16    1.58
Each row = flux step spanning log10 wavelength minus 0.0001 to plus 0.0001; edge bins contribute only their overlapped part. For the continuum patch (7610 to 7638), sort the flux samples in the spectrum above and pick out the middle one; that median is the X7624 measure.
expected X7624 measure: 0.772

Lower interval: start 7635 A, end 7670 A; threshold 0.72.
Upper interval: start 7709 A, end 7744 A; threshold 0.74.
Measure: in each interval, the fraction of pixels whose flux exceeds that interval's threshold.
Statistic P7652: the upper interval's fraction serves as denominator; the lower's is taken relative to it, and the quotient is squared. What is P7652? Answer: 5.4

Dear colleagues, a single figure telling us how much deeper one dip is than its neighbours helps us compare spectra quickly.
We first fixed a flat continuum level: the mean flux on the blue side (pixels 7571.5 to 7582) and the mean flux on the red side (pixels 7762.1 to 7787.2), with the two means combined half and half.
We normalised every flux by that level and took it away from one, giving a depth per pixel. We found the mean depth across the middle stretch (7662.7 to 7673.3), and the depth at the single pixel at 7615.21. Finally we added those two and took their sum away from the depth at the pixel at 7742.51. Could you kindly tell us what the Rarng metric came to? 0.056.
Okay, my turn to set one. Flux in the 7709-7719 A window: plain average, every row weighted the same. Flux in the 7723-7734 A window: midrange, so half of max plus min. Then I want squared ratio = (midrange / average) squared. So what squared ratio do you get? 0.85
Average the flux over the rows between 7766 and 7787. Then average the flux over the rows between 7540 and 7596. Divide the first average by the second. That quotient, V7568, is 1.06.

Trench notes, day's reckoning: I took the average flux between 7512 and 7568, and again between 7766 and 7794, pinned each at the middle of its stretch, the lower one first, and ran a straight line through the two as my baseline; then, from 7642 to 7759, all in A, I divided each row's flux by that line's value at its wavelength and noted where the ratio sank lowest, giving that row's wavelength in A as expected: 7735.38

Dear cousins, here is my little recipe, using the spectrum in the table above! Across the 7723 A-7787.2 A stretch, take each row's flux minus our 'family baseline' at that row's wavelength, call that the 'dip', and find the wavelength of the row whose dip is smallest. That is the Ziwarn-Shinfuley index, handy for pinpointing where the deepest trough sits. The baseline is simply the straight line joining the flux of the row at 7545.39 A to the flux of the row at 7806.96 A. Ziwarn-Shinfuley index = 7785.42 A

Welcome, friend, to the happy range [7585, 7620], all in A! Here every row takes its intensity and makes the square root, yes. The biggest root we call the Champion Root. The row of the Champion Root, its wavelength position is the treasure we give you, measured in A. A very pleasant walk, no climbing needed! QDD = 7604.69 A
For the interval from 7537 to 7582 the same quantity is 7573.24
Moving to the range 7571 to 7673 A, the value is 7604.69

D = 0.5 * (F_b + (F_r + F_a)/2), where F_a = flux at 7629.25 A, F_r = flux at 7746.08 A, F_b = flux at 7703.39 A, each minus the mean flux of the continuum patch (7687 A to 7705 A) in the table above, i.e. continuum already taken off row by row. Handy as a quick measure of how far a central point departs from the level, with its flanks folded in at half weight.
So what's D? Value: 0.021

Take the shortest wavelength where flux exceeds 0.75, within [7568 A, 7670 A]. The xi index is 7573.24 A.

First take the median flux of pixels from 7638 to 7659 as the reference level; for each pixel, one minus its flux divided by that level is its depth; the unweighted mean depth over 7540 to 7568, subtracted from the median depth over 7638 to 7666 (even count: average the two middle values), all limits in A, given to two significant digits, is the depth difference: -0.039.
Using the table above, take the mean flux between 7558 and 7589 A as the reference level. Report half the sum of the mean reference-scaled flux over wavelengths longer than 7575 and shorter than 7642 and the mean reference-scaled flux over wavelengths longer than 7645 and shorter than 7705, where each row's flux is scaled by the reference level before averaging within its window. 1.03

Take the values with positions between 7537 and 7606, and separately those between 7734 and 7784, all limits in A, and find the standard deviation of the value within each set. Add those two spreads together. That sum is 0.10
